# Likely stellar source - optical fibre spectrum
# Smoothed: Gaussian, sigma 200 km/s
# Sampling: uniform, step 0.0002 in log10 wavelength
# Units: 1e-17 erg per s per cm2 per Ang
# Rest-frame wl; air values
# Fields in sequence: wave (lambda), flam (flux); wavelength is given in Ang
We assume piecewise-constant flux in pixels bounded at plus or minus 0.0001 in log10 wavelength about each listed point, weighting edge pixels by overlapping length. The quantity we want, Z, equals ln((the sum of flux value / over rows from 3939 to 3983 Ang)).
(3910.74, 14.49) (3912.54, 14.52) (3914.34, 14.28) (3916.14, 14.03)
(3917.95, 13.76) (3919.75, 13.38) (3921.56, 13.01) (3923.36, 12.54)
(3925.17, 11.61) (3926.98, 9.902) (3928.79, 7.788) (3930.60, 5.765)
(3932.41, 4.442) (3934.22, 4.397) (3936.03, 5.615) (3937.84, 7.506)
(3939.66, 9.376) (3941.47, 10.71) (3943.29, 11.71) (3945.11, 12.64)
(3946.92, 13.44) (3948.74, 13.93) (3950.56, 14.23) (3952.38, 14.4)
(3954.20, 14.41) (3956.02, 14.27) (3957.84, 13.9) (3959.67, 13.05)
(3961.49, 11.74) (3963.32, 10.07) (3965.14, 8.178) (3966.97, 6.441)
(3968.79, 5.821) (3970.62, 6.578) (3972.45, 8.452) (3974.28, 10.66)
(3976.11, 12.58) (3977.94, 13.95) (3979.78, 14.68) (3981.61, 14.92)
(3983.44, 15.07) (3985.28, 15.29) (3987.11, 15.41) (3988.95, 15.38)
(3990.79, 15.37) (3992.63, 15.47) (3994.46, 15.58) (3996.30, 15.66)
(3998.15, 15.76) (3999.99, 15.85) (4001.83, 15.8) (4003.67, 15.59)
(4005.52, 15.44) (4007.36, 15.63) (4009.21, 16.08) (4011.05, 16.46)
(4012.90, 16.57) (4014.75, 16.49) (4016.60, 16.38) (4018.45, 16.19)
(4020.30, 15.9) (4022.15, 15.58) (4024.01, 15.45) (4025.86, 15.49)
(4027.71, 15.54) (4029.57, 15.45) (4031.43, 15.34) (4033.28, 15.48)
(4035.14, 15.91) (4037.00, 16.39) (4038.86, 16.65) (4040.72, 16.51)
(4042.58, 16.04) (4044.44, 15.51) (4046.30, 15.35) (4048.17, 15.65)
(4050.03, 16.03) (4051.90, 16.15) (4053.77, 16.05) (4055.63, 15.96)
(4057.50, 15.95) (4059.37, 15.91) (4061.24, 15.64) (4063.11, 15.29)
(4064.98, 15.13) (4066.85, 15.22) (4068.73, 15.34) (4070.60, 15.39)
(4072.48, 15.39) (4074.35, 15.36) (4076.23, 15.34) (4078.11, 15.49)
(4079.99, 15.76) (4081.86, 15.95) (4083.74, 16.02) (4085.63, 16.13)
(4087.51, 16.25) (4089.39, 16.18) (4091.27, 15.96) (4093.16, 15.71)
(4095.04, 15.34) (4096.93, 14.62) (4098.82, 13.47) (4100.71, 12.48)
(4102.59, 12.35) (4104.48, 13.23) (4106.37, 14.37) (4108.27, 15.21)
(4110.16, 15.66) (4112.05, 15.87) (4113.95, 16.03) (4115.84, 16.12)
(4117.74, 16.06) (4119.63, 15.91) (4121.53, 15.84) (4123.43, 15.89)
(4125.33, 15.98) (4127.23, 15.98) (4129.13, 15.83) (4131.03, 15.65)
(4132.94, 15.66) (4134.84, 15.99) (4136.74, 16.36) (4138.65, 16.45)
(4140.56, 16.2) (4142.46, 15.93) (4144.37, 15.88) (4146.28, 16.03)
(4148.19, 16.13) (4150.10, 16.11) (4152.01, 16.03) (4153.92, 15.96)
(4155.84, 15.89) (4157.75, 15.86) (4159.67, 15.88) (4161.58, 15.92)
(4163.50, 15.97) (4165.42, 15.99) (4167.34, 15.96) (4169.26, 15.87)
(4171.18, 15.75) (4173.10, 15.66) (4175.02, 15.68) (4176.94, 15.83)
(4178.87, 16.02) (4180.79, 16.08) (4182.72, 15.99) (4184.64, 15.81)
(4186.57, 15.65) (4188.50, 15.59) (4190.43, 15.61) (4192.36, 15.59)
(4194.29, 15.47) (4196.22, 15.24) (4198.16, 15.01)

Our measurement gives 5.6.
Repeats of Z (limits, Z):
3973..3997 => 5.2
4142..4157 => 4.9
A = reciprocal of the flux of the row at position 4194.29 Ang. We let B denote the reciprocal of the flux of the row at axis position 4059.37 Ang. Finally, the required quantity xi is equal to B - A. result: -0.002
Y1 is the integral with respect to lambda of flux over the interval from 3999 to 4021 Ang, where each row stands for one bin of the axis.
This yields 353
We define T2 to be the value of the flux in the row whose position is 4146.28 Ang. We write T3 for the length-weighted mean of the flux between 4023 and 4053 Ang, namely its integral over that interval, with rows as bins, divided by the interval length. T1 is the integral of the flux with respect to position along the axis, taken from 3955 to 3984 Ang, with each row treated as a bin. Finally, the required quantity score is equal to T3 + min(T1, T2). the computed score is 32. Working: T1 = 326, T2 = 16.03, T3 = 15.81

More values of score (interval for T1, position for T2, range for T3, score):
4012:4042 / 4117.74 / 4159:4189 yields 32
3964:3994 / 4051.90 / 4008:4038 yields 32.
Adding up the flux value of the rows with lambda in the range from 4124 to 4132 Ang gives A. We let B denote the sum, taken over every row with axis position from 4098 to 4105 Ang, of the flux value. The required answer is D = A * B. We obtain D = 3269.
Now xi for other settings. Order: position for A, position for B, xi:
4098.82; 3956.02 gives -0.004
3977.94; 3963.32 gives 0.028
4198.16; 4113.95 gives -0.004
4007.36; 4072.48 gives 0.001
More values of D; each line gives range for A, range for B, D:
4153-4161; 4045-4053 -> 4018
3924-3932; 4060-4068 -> 2149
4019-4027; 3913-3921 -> 3461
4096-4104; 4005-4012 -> 3366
